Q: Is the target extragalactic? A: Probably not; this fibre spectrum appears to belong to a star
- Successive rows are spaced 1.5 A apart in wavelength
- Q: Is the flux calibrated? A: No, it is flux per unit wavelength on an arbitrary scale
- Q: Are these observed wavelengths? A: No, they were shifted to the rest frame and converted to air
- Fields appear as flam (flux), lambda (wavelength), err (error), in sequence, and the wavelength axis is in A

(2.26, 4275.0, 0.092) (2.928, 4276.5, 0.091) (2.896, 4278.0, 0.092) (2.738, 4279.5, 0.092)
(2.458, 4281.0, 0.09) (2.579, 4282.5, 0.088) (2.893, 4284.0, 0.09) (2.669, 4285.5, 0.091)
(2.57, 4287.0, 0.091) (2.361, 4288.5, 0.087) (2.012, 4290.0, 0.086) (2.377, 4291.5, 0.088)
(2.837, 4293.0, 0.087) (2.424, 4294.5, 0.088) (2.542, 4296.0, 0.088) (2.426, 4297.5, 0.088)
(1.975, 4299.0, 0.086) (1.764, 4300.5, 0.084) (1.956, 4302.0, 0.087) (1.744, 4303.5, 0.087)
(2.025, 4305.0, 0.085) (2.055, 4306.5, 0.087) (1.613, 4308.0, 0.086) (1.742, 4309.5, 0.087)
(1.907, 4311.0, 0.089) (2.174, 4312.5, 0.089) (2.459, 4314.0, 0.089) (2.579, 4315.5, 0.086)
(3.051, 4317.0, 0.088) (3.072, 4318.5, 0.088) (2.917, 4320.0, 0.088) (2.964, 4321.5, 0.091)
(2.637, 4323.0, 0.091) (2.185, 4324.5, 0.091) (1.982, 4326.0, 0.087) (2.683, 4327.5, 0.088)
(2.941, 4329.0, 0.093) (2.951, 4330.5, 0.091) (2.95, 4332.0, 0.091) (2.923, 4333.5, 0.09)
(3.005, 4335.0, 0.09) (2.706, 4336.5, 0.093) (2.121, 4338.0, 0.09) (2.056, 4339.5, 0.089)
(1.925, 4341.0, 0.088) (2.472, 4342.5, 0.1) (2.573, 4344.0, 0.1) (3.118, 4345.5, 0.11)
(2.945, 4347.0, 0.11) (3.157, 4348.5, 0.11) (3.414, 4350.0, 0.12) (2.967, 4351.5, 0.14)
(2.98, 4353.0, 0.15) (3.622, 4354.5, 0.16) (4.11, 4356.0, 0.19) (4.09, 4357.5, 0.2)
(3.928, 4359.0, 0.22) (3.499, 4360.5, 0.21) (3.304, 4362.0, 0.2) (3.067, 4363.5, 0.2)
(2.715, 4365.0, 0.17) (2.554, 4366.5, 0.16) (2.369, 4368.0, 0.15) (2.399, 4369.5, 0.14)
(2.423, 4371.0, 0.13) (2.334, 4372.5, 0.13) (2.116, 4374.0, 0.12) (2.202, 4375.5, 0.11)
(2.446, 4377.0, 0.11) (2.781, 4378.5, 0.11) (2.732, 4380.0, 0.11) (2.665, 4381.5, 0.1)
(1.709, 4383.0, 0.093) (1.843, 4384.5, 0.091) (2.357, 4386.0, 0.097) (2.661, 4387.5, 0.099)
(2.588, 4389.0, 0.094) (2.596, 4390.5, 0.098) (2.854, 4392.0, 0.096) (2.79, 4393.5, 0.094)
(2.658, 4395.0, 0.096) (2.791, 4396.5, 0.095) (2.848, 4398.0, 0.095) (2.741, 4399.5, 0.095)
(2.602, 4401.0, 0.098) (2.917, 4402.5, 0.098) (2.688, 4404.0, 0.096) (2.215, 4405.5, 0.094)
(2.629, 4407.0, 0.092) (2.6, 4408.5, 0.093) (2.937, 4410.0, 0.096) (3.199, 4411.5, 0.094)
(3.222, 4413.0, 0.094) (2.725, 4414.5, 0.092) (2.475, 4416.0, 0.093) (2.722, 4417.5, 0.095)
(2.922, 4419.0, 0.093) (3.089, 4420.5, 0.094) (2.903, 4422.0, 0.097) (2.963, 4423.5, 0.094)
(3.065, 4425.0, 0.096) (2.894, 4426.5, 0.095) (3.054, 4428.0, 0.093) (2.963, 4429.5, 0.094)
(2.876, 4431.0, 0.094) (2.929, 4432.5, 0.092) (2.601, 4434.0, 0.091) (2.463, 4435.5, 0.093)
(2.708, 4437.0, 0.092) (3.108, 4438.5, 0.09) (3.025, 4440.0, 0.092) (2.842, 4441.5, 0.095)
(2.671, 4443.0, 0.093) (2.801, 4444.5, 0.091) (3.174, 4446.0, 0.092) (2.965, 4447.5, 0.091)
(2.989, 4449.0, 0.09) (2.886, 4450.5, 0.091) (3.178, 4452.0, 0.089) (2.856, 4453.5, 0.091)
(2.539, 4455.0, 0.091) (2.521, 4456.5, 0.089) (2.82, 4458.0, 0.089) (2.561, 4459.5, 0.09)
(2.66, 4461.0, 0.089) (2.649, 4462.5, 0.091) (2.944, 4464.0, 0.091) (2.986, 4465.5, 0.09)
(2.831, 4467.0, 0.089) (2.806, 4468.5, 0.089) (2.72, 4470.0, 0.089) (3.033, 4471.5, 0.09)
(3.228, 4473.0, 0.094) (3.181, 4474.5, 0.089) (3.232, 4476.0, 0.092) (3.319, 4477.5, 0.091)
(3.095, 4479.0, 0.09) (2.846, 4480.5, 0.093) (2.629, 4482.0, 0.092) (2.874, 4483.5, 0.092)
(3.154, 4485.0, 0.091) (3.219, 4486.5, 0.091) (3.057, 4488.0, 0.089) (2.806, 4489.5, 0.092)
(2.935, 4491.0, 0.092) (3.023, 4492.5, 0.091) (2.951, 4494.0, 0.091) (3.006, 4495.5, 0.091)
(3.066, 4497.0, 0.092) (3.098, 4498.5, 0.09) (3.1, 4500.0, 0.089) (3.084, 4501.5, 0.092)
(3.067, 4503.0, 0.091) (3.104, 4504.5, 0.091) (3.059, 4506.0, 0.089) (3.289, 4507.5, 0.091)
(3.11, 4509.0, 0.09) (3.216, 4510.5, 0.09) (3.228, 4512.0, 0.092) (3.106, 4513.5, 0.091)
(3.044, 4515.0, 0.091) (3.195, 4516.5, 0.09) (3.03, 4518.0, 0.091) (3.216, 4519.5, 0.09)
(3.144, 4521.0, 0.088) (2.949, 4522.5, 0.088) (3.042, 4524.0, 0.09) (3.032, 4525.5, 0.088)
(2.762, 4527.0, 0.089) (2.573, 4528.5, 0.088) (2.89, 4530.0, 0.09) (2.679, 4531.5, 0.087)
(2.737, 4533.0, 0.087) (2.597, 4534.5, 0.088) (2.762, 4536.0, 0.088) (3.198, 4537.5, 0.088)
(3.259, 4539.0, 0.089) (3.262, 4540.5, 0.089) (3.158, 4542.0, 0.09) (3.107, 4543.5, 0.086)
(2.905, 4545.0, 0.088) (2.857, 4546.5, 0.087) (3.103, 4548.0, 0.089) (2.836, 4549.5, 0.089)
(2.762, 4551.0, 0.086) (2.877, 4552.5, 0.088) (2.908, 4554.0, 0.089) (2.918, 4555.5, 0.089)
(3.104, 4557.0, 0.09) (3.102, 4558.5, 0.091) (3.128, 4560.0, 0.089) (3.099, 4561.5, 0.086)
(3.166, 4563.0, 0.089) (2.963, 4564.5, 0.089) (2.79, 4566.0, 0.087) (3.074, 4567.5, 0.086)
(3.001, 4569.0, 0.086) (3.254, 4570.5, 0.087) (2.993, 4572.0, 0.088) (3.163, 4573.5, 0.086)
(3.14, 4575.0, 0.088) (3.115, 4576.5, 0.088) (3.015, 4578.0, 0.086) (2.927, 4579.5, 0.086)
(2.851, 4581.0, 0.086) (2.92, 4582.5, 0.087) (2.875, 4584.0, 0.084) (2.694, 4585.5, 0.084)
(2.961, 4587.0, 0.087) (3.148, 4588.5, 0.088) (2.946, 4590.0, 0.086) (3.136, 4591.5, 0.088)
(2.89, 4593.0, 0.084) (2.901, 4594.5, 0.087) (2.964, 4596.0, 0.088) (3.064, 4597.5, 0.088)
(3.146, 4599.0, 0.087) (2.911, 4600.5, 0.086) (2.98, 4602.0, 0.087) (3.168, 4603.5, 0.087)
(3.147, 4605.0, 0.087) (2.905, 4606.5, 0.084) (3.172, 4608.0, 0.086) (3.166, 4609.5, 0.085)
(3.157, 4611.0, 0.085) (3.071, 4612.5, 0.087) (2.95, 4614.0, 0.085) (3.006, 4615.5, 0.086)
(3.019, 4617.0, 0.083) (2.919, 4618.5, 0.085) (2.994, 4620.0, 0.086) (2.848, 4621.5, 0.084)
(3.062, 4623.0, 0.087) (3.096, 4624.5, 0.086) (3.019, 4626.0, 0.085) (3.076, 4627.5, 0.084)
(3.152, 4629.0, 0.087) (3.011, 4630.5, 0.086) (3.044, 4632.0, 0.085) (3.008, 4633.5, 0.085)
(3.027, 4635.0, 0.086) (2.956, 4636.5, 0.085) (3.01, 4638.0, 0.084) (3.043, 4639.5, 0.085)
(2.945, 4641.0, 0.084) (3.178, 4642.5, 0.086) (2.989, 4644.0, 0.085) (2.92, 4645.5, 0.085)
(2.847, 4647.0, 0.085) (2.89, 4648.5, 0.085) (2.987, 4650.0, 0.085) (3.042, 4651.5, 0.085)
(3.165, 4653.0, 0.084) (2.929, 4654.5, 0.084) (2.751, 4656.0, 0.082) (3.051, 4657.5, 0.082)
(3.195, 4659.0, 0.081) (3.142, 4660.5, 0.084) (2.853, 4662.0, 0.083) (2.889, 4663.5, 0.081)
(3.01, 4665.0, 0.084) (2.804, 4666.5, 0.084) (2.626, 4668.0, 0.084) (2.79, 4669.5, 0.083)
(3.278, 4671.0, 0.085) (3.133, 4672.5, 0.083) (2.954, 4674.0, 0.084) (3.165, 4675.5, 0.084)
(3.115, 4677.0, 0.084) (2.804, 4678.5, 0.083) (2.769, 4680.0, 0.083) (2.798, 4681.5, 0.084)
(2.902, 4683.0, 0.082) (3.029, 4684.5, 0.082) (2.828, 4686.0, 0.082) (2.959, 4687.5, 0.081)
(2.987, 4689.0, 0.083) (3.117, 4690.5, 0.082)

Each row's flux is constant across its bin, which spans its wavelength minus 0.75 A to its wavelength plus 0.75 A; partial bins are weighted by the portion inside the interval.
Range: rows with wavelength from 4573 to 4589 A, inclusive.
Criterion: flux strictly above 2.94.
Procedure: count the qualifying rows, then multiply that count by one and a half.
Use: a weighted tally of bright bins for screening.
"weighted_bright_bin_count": 9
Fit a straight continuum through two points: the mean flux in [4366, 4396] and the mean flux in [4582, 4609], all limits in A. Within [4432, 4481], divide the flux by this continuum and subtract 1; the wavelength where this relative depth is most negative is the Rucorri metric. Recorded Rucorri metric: 4435.5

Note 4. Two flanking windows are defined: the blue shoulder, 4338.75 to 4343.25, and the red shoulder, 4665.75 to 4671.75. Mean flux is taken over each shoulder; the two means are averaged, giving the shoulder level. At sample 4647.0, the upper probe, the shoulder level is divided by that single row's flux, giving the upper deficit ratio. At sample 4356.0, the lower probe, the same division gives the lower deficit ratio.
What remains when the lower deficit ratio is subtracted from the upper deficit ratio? 0.27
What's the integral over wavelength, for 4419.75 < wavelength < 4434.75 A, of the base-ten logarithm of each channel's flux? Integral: 7.0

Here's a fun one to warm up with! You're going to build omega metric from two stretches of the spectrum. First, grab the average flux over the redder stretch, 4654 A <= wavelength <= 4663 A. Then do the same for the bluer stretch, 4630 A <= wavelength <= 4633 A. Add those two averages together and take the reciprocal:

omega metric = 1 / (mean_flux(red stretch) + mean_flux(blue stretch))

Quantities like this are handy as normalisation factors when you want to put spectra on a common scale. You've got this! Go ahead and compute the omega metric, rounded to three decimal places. 0.166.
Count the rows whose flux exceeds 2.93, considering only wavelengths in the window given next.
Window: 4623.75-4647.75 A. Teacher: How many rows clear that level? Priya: 14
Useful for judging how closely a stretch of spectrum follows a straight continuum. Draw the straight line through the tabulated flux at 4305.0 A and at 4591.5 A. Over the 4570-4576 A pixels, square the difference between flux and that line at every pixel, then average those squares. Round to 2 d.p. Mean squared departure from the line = 0.01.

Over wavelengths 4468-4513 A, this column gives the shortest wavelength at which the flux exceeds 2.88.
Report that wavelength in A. 4471.5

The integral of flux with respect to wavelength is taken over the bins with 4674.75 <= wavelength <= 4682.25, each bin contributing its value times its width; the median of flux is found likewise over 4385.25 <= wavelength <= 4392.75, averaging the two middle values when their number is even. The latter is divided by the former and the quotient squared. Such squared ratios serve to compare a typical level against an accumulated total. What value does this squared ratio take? 0.014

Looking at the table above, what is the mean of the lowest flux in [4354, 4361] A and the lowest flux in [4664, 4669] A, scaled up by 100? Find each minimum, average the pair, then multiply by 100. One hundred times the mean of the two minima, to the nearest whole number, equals 306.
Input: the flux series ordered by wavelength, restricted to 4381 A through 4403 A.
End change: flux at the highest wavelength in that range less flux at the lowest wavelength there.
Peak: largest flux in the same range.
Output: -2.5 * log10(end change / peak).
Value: 2.66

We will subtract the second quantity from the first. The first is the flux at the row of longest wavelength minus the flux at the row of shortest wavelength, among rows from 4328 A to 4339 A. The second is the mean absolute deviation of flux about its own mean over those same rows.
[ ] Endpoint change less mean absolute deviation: -1.0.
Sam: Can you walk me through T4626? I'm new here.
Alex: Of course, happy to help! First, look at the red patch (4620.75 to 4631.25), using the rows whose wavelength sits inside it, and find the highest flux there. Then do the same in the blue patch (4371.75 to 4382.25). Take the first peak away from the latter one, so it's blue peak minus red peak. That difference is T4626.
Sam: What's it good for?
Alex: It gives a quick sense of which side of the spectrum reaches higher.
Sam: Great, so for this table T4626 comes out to -0.37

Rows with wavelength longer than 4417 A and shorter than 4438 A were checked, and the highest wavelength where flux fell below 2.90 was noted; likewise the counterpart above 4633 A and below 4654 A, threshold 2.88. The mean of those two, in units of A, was 4542.0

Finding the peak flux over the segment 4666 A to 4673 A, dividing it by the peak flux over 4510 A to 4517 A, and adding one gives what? 2.02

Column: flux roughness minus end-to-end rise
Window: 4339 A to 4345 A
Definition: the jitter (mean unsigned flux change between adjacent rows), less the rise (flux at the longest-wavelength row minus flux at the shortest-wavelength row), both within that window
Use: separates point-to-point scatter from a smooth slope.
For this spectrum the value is -0.26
